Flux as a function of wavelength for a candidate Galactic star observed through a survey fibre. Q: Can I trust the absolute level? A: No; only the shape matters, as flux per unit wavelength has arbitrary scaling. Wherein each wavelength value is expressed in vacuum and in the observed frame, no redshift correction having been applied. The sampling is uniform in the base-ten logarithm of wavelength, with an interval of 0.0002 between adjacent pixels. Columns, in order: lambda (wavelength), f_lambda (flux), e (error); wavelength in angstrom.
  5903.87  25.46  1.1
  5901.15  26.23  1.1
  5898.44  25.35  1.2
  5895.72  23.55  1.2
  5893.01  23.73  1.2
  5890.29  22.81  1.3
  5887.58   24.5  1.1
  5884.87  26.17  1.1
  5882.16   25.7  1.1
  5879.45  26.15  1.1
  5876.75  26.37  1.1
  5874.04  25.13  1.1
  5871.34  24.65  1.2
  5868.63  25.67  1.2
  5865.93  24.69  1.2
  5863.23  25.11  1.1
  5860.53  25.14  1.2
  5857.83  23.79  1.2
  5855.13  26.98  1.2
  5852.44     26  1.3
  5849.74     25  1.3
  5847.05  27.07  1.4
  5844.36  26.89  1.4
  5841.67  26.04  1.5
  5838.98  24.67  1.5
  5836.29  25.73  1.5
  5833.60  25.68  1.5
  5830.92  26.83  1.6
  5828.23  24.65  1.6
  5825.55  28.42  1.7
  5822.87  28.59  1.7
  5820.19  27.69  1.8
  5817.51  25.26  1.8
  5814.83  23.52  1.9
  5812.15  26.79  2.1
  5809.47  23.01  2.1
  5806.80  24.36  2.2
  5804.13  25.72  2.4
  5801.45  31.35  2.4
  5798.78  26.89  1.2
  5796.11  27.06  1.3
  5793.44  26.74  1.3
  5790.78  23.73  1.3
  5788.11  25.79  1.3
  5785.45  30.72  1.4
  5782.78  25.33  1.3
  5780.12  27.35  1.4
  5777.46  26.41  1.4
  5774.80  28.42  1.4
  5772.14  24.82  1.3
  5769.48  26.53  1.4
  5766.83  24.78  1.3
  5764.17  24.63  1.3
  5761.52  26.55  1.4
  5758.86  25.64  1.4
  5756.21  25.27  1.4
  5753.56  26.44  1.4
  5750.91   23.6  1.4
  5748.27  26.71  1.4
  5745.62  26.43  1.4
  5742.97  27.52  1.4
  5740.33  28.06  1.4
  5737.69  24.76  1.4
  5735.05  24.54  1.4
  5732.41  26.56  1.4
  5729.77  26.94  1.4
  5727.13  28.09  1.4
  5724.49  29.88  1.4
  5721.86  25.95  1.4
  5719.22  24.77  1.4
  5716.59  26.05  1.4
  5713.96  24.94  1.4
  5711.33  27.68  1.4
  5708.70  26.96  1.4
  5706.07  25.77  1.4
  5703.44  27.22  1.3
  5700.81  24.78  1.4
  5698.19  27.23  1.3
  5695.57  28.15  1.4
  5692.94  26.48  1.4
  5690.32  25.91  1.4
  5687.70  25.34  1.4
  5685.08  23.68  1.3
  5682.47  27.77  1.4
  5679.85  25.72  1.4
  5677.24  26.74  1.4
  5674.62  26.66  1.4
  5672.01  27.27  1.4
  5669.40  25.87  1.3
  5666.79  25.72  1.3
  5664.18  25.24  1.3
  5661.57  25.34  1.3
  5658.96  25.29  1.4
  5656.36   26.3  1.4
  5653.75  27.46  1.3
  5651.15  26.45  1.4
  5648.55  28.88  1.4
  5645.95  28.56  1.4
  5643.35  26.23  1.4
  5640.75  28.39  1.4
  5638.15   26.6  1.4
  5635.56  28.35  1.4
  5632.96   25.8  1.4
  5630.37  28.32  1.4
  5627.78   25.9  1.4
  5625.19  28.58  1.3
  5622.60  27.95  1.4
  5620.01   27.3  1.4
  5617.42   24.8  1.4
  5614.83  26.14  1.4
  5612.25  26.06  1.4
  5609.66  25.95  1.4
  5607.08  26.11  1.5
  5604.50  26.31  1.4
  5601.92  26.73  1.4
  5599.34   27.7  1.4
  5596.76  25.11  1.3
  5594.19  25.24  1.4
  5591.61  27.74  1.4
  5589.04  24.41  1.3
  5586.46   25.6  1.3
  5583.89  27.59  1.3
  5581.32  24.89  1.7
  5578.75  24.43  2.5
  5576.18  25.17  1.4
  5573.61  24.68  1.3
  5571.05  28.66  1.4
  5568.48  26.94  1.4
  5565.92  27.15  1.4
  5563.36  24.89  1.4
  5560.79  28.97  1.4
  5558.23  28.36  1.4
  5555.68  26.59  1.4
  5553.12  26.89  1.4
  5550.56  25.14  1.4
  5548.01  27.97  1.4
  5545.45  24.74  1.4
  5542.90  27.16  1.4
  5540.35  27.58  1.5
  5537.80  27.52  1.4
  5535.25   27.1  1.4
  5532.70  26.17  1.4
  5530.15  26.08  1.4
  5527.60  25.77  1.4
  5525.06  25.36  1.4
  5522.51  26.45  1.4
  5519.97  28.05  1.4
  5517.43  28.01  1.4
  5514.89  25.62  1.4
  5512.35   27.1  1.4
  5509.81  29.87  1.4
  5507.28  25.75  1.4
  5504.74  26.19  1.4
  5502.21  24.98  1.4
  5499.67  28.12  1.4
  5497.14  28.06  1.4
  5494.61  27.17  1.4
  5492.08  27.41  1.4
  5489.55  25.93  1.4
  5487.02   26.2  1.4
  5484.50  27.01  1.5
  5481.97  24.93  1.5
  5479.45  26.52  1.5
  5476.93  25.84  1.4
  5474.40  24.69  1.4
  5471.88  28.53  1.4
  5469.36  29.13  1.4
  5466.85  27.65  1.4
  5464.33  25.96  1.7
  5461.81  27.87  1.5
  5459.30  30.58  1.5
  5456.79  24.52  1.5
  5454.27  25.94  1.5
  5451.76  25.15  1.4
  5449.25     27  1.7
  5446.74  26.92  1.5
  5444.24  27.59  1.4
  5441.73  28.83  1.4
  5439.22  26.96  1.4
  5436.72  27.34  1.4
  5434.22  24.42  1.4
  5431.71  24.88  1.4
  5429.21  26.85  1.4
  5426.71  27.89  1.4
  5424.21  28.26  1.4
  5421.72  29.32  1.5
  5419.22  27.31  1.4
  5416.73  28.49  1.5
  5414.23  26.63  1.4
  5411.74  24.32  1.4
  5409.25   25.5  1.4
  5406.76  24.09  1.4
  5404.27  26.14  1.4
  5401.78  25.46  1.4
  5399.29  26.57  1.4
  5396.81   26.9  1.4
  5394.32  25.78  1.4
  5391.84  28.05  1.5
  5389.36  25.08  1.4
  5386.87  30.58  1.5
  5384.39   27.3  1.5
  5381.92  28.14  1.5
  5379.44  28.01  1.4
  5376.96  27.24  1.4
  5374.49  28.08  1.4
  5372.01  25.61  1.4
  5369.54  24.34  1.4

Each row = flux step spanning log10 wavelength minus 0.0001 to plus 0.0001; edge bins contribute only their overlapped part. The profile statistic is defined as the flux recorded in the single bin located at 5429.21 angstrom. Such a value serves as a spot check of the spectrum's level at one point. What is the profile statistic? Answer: 26.85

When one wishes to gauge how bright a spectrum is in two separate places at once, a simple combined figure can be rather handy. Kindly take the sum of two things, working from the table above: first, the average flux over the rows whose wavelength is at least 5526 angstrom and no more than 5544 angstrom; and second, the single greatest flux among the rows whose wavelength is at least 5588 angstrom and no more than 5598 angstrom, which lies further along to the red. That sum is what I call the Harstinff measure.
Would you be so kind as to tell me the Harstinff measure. 54.5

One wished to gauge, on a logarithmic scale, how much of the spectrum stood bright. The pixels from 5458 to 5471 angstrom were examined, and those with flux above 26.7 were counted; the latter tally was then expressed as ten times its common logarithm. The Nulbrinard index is 6.0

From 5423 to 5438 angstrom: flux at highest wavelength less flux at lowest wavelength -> -1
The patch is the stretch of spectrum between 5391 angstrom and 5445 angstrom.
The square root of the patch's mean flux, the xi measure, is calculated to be 5.17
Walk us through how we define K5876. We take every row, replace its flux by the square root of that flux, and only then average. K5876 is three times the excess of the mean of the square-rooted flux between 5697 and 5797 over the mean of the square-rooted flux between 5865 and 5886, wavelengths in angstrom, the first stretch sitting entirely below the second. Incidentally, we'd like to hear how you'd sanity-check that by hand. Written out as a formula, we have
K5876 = 0.22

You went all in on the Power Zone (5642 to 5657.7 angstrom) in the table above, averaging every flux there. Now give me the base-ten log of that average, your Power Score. 1.44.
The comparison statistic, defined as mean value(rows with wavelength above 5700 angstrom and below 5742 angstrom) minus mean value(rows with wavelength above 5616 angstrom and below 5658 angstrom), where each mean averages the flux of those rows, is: -0.8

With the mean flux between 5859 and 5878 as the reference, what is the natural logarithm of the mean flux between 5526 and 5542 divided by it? 0.056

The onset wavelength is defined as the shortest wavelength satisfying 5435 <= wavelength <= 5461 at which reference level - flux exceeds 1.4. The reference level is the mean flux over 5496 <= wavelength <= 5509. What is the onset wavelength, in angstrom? 5451.76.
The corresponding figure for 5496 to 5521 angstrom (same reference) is 5502.21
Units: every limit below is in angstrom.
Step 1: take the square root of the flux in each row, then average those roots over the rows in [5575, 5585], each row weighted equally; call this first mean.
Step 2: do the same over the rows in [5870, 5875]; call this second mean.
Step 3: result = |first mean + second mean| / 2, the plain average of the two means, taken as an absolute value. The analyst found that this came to 5.02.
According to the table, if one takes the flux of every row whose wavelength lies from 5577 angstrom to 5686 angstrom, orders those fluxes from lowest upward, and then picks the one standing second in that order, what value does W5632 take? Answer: 24.41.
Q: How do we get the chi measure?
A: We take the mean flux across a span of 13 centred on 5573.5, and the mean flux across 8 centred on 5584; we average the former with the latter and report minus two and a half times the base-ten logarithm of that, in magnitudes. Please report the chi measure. -3.54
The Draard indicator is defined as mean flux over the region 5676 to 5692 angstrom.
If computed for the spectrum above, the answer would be 25.9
